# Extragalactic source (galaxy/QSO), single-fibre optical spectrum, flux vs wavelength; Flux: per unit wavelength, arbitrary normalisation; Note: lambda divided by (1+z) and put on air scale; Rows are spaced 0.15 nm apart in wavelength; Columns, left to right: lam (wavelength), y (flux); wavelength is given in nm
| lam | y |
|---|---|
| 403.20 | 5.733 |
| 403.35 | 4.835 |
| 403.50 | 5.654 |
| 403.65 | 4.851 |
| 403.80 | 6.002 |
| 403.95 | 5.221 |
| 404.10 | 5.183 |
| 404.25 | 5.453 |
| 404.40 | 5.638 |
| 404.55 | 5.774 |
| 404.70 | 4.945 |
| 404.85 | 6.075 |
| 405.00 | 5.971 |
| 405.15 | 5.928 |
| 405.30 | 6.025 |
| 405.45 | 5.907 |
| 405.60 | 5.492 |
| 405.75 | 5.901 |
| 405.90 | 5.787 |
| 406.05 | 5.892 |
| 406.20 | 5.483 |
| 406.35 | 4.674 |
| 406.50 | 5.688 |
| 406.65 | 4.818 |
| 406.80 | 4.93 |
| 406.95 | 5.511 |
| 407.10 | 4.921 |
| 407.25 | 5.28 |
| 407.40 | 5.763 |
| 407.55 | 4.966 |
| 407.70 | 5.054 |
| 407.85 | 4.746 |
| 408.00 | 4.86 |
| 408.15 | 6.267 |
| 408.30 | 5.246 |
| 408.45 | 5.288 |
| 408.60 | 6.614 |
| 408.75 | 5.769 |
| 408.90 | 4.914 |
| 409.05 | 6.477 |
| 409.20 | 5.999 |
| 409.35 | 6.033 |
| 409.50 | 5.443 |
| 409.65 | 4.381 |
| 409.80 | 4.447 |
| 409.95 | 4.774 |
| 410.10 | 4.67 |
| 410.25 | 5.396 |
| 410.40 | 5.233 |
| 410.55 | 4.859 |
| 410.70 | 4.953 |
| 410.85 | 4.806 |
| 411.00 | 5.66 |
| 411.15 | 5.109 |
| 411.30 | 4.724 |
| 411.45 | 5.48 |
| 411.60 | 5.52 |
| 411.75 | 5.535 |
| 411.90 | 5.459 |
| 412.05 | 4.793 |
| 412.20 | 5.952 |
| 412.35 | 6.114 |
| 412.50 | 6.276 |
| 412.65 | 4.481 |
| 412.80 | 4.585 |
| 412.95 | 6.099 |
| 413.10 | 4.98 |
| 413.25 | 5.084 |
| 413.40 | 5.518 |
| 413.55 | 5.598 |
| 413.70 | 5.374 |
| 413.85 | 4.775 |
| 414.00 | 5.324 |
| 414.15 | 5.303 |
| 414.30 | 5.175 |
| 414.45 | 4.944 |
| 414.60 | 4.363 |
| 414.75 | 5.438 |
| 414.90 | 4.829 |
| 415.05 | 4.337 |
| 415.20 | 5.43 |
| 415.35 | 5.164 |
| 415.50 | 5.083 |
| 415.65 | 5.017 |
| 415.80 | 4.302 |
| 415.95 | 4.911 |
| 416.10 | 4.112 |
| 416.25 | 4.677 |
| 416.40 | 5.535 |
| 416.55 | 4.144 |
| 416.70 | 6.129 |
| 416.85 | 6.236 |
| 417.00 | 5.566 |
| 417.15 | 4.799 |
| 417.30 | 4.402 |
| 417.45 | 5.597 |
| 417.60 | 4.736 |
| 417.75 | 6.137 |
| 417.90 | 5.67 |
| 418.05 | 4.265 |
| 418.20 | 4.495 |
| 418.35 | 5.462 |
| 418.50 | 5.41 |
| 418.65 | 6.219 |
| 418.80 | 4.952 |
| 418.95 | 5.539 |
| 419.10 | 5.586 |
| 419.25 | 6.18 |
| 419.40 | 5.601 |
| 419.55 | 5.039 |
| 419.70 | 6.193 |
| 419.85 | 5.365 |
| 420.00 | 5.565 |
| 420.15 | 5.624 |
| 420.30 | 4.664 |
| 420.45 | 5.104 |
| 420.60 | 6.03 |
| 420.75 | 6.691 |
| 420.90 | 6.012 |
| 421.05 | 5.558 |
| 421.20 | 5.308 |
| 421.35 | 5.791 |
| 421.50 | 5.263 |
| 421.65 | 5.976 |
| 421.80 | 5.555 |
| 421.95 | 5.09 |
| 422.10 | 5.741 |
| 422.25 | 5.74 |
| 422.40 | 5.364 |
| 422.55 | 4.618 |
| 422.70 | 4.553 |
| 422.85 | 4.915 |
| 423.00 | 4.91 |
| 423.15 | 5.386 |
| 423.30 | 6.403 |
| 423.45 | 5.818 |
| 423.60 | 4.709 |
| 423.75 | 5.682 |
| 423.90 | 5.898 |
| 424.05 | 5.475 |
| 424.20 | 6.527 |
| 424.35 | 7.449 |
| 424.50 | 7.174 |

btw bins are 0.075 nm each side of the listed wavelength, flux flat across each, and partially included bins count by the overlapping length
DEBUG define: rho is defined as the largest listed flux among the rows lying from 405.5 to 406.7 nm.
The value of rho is 5.901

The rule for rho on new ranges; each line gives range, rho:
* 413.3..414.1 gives 5.598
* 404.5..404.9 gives 6.075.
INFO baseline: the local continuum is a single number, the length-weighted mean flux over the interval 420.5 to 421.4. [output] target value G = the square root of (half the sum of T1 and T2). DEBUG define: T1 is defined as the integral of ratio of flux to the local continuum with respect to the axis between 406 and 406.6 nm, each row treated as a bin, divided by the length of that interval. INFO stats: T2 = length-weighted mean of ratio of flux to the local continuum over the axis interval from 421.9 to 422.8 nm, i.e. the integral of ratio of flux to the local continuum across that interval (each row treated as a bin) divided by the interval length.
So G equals 0.948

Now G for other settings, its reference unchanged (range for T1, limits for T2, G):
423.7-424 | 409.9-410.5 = 0.958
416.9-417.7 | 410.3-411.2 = 0.932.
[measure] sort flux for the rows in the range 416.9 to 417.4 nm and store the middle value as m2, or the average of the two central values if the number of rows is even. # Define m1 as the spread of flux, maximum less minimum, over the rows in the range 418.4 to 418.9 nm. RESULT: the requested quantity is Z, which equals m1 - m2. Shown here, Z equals -3.53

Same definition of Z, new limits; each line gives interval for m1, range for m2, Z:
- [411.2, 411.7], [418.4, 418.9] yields -4.61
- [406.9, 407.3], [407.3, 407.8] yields -4.46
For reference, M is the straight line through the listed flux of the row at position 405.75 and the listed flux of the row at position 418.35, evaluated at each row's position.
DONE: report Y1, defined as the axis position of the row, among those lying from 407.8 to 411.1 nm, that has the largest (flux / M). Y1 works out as 408.60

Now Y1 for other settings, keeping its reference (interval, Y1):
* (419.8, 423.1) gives 420.75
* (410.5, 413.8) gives 412.50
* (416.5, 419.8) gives 419.70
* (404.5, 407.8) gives 404.85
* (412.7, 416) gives 412.95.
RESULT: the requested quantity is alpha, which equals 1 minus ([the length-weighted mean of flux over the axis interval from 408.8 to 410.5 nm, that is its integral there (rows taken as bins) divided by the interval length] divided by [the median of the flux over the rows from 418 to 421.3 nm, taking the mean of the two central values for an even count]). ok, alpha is 0.05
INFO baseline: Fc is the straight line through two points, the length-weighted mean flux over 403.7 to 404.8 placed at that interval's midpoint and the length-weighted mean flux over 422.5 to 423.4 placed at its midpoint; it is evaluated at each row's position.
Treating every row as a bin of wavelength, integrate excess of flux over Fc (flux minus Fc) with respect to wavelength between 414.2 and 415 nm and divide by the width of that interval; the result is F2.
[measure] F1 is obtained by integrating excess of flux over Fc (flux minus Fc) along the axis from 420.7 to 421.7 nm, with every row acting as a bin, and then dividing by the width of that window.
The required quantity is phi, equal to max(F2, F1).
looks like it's 0.6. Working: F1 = 0.58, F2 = -0.4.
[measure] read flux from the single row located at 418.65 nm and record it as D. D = 6.219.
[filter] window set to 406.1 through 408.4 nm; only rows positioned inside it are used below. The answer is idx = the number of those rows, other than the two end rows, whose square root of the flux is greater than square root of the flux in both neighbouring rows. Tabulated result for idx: 5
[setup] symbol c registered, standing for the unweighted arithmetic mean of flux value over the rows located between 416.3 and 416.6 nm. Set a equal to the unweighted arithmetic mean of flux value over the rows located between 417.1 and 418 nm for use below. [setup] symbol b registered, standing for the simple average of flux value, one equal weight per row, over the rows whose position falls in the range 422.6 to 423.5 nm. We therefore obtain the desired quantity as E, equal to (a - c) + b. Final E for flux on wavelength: 5.71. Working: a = 5.22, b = 5.33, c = 4.8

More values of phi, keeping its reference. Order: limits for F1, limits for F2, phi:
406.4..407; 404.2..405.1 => 0.2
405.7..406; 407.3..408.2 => 0.4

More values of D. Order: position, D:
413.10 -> 4.98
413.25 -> 5.084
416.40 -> 5.535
